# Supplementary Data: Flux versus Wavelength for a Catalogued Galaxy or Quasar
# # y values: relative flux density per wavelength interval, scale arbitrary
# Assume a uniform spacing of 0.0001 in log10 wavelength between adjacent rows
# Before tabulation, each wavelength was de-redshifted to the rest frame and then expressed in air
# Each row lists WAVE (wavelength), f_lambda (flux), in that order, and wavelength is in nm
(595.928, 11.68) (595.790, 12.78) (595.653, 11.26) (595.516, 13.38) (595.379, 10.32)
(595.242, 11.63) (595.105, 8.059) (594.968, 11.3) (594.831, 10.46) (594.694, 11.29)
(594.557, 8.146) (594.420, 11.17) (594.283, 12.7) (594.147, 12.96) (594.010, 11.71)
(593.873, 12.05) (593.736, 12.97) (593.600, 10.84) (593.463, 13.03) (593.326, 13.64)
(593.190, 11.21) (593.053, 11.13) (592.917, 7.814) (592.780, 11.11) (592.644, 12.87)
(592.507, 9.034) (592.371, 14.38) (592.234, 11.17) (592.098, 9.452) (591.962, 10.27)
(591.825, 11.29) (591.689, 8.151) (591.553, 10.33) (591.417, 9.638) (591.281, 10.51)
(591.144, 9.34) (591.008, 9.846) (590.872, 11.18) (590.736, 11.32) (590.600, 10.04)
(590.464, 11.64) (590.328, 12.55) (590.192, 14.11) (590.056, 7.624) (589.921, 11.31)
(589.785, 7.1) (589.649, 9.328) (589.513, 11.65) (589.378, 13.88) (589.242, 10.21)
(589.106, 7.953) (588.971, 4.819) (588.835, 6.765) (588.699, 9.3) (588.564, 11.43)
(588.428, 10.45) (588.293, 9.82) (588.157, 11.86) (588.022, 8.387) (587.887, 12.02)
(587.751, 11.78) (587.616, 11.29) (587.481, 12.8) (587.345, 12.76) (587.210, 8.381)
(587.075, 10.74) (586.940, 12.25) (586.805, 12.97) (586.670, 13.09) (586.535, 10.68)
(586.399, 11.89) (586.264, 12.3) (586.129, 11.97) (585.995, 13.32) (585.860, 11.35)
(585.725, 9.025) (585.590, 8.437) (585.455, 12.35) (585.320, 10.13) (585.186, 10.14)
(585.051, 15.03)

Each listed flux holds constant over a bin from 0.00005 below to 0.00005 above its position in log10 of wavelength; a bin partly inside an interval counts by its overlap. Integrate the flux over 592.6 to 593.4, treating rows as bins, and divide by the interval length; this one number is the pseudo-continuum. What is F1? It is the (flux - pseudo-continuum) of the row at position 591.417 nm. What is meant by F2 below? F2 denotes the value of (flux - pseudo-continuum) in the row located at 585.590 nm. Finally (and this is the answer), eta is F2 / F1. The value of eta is 1.7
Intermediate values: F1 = -1.6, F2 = -3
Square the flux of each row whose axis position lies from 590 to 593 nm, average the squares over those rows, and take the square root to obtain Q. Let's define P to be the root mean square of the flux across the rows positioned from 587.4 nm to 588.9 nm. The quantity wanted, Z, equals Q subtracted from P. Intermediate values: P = 10.7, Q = 10.8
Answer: -0.1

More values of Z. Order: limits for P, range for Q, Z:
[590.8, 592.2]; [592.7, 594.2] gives -1.7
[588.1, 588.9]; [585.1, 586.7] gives -1.2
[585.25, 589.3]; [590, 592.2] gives 0.3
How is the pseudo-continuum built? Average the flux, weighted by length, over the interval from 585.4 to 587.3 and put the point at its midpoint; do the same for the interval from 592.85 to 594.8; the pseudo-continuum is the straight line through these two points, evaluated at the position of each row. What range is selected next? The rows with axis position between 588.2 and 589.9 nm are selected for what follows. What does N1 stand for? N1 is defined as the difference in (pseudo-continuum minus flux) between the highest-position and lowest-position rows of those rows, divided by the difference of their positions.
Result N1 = 1.8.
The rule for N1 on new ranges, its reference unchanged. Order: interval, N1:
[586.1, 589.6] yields 0.1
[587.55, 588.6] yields -0.1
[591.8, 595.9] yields -0.4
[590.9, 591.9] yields -1.8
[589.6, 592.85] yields -0.6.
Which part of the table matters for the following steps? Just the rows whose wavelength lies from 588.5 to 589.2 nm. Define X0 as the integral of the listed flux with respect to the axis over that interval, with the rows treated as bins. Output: 5.7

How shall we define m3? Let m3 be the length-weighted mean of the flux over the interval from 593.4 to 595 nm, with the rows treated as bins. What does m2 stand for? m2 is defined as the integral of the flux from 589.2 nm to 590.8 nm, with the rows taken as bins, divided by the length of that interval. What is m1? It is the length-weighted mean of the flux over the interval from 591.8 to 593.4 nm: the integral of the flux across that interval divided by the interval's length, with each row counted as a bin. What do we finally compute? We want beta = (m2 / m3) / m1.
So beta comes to 0.085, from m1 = 11.1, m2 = 10.9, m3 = 11.6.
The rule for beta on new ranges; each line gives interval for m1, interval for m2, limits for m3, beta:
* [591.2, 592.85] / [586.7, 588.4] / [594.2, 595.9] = 0.095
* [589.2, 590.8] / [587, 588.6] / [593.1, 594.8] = 0.085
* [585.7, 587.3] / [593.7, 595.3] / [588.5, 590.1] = 0.104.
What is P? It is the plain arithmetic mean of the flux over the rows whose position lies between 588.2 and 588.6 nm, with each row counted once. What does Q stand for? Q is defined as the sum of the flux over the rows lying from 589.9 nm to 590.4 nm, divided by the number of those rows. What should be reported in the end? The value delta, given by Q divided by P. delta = 1.08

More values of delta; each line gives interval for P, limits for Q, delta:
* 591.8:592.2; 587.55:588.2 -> 1.07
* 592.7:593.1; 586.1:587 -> 1.21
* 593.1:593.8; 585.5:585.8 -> 0.71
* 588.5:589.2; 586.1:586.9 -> 1.51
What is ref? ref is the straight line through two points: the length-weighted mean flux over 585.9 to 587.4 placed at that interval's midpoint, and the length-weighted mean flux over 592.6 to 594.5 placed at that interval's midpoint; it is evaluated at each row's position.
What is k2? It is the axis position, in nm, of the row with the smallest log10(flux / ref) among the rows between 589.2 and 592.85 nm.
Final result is 589.785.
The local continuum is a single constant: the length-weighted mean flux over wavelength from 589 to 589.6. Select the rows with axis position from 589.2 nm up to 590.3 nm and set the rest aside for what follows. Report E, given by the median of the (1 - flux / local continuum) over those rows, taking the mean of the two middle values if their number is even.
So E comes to -0.03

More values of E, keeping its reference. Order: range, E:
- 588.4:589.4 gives 0.07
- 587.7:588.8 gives -0.04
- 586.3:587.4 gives -0.15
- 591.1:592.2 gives 0.05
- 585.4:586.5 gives -0.14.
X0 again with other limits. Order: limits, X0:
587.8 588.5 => 7.4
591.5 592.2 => 7.0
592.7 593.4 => 7.7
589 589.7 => 7.2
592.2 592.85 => 7.6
